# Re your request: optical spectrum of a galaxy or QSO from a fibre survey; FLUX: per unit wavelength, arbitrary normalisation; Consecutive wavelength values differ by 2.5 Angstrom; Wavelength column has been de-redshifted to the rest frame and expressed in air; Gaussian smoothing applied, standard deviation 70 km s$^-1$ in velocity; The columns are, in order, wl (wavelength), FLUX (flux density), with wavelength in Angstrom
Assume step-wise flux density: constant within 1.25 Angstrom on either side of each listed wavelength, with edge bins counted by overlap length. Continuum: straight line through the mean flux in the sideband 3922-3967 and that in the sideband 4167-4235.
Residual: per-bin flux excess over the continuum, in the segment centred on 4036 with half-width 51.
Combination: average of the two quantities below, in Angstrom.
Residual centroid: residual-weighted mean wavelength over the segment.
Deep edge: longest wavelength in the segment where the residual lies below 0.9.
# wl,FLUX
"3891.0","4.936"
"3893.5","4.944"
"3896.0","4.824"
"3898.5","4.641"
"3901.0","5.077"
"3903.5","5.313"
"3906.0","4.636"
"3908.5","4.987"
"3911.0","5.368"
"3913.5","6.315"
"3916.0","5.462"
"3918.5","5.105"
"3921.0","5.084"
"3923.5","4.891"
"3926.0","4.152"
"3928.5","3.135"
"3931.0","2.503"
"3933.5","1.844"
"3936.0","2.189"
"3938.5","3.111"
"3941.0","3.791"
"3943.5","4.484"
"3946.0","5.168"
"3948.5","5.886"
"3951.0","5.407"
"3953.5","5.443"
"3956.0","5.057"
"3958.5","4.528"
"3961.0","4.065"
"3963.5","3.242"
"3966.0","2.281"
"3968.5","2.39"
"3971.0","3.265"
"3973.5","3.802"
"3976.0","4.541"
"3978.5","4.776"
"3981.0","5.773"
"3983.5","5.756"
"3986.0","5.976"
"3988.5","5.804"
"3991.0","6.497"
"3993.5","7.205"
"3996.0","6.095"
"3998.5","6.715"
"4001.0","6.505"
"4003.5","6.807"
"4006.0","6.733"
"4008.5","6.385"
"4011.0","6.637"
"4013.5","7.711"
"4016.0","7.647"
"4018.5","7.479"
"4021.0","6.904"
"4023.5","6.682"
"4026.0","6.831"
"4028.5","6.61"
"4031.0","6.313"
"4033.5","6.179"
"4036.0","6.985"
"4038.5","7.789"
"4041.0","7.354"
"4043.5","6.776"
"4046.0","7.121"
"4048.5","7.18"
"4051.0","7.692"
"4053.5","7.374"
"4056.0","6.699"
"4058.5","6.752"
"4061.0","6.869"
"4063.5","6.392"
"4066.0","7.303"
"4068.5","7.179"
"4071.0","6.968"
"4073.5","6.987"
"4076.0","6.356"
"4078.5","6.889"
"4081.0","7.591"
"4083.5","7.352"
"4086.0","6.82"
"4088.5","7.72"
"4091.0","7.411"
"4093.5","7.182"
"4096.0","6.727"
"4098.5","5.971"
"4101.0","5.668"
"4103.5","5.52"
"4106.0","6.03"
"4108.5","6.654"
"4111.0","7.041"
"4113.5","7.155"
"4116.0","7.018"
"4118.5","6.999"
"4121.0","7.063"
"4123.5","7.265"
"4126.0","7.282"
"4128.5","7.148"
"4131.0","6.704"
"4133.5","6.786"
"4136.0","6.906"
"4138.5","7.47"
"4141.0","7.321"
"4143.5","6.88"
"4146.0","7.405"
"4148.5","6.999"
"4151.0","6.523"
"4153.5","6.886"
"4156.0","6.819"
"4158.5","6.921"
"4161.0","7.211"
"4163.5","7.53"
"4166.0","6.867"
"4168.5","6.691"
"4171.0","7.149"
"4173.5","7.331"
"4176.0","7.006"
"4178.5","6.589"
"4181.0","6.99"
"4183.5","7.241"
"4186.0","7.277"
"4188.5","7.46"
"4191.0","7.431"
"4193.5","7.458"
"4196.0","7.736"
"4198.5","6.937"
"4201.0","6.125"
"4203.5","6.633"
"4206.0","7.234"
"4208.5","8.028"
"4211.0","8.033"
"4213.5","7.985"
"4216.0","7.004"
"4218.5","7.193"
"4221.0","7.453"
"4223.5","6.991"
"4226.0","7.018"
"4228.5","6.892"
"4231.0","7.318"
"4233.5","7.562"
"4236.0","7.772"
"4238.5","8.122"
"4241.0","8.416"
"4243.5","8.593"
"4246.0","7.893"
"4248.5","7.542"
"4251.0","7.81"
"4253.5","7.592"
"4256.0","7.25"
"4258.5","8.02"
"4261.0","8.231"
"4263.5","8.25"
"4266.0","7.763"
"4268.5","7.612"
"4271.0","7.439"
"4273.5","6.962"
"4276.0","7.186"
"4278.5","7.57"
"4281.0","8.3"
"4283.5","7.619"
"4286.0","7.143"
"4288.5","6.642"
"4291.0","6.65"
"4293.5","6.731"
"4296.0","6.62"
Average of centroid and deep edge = 4054.3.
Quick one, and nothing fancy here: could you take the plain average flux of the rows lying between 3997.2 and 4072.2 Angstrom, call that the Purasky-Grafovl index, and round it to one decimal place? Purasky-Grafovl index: 7.0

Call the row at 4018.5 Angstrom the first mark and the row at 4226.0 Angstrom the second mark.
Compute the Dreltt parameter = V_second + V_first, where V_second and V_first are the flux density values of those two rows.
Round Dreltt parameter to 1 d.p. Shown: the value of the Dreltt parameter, 14.5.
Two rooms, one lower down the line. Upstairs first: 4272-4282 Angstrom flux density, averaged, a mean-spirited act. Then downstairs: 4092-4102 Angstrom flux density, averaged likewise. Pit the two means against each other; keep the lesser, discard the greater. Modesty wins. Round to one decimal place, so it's 6.4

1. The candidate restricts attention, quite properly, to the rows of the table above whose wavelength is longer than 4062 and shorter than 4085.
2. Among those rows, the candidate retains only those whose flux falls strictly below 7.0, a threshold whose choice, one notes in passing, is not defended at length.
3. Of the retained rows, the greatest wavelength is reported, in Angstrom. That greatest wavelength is 4078.5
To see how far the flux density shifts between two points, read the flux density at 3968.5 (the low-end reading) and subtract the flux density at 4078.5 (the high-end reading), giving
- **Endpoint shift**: -4.5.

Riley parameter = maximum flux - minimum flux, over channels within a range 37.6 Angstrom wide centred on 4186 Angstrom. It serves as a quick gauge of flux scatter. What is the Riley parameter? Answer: 1.6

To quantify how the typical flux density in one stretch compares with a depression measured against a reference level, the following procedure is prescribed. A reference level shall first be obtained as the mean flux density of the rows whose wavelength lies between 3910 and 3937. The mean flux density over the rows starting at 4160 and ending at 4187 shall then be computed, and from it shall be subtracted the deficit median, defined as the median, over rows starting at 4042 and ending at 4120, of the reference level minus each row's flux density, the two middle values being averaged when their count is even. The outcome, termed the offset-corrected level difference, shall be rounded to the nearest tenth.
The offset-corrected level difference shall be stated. 9.9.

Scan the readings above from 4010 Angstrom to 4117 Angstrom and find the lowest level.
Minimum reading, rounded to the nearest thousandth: 5.520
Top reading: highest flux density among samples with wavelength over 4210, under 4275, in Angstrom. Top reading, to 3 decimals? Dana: 8.593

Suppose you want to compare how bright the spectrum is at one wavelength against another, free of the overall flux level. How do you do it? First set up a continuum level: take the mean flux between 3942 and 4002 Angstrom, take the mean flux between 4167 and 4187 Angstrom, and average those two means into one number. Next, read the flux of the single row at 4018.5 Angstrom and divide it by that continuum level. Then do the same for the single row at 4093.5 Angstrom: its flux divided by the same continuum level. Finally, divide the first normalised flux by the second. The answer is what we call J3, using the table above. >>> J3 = 1.04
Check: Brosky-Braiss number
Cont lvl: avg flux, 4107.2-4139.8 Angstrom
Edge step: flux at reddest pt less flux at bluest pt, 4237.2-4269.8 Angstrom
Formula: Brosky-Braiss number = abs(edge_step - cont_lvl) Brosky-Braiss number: 7.5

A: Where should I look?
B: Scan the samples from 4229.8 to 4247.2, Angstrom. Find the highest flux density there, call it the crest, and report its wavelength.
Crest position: 4243.5 Angstrom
